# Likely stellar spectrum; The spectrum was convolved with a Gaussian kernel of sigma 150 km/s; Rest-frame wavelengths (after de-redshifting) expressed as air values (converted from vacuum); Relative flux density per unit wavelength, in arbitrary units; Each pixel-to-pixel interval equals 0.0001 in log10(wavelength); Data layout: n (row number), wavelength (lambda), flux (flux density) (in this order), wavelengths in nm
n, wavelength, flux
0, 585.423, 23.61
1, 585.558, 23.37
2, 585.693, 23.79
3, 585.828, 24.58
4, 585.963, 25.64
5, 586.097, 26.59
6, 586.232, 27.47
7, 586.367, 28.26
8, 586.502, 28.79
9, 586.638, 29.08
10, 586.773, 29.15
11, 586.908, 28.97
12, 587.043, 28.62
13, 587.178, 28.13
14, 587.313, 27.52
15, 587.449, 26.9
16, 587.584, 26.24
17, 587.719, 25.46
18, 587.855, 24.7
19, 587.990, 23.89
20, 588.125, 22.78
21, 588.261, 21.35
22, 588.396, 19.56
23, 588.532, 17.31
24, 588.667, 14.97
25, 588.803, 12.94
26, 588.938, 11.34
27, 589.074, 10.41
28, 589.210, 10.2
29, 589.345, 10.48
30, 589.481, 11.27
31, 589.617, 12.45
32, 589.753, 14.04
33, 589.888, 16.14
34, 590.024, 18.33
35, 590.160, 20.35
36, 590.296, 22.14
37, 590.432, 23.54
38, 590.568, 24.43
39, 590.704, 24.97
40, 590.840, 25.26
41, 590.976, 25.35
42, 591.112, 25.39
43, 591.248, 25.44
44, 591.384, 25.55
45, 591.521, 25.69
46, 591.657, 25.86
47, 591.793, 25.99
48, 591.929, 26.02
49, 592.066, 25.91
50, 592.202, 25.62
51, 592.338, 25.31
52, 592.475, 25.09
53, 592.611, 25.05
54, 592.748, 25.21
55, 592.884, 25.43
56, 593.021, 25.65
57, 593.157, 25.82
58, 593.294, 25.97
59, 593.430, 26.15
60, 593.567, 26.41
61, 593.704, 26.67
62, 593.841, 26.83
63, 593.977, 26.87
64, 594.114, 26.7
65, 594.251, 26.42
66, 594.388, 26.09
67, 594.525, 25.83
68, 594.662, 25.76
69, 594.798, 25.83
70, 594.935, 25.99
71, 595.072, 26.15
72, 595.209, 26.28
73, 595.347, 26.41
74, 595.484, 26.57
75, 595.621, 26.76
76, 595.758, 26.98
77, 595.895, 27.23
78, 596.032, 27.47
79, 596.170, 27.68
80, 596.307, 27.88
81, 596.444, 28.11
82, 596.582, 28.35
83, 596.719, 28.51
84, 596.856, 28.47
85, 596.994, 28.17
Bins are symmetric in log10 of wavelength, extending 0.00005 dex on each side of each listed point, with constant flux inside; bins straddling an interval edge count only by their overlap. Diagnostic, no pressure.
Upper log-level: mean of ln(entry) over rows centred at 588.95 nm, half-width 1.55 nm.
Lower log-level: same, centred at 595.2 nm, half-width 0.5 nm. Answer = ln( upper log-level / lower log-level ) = -0.14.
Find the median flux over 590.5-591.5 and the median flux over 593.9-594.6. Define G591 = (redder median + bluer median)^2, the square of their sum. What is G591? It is 2680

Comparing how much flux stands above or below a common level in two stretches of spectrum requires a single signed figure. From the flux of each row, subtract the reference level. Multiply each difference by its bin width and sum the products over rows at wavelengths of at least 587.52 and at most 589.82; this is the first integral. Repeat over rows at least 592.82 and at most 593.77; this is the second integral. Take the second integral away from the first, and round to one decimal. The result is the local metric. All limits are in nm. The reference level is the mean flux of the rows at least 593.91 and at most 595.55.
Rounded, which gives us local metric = -21.0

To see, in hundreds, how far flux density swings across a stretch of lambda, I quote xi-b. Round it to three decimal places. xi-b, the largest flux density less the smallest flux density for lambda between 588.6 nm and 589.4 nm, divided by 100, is 0.048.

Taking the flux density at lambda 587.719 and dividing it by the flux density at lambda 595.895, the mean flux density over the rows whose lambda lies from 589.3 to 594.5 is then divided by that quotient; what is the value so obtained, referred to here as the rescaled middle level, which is 25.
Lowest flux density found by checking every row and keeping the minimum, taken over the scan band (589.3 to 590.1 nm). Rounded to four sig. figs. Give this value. 10.48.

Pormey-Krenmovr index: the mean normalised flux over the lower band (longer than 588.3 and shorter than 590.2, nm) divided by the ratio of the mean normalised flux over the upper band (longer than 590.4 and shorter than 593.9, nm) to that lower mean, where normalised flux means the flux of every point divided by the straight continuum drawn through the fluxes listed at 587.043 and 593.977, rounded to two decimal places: 0.28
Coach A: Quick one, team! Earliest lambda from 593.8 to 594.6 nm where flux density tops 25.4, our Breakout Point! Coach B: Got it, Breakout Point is 593.841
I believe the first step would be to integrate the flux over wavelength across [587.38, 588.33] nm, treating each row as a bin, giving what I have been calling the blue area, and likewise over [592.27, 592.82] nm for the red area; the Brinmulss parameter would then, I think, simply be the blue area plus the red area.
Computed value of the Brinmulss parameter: 37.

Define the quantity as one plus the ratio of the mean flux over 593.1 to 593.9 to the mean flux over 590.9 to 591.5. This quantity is 2.03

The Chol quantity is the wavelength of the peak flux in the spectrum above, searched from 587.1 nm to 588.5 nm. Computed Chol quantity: 587.178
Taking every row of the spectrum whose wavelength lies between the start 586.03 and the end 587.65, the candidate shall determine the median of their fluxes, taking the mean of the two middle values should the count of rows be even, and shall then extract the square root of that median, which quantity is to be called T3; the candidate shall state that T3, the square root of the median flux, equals 5.31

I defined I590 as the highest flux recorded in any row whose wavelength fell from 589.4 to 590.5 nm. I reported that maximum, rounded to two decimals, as 23.54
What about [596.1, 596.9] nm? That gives 28.51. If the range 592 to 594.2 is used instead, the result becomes 26.87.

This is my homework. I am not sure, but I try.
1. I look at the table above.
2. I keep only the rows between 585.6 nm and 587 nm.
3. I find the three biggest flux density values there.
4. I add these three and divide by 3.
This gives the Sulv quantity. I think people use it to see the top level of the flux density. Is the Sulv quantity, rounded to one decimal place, 29.1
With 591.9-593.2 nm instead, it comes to 25.9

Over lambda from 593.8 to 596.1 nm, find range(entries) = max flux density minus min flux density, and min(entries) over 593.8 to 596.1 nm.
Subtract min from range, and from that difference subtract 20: -44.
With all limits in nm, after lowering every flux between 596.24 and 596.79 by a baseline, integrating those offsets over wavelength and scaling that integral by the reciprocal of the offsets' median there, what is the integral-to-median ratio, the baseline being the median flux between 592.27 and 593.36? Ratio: 0.55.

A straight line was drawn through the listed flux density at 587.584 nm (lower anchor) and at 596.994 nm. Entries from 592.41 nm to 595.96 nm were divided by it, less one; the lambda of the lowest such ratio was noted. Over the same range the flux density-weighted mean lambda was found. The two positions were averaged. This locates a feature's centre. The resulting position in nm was 593.40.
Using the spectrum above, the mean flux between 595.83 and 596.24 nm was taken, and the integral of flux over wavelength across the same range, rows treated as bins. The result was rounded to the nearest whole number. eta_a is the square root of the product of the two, 18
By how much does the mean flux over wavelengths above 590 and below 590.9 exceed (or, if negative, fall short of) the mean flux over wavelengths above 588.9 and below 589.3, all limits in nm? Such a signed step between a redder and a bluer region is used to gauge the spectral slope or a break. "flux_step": 12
